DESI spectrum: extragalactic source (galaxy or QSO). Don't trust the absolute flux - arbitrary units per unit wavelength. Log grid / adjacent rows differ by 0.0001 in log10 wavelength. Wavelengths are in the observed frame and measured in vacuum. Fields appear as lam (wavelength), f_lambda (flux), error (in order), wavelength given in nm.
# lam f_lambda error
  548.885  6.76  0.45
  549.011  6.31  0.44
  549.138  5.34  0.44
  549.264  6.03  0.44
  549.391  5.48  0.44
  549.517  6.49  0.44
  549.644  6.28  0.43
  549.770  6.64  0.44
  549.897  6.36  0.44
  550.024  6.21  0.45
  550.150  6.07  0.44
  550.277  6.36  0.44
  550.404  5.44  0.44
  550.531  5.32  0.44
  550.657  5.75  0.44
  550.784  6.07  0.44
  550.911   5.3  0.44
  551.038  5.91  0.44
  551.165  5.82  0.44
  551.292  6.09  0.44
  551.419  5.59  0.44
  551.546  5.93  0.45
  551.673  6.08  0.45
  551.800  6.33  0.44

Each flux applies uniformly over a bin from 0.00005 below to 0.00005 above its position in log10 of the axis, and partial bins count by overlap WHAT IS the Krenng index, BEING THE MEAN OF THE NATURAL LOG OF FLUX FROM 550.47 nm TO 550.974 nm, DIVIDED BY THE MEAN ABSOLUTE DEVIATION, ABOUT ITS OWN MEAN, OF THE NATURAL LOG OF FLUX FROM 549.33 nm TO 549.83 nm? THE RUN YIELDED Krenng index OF 28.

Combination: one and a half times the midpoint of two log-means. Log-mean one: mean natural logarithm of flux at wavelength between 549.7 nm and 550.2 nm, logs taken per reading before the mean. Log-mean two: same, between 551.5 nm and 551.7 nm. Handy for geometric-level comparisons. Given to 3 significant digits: 2.73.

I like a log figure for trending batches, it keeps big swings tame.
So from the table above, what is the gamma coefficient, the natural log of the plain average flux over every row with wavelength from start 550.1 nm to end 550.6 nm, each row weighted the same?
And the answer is 1.76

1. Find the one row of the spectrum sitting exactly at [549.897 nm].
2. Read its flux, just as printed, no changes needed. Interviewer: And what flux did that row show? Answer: 6.36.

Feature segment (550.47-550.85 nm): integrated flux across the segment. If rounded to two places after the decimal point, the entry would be 2.17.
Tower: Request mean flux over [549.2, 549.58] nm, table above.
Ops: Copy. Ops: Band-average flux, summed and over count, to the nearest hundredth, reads 6.00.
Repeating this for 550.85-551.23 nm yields 5.68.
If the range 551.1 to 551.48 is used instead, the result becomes 5.83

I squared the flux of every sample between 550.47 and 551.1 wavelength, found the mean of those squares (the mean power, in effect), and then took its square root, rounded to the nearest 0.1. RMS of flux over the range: 5.7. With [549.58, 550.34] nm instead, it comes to 6.3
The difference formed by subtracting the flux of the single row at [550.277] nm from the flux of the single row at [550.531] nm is -1.0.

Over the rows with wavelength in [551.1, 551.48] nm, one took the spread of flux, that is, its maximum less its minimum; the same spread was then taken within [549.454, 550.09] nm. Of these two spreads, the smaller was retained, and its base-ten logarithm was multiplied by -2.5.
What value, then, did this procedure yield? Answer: 0.9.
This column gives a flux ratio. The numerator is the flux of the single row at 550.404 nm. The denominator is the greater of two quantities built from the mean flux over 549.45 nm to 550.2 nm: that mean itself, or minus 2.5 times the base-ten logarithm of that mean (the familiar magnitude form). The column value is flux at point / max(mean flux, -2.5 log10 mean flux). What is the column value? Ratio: 0.86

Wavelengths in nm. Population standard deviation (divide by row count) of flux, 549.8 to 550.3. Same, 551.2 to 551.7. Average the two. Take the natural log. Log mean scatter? -1.82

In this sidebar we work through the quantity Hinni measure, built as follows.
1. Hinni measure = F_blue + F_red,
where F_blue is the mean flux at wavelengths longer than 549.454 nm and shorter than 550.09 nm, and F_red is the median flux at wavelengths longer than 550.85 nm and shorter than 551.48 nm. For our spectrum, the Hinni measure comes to 12.2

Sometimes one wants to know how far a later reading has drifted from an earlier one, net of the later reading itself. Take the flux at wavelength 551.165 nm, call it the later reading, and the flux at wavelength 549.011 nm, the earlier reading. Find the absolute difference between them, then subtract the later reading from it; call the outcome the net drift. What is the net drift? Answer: -5.33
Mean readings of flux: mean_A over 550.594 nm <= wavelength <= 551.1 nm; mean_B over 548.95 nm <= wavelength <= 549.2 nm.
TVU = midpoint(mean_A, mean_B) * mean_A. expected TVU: 33.3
